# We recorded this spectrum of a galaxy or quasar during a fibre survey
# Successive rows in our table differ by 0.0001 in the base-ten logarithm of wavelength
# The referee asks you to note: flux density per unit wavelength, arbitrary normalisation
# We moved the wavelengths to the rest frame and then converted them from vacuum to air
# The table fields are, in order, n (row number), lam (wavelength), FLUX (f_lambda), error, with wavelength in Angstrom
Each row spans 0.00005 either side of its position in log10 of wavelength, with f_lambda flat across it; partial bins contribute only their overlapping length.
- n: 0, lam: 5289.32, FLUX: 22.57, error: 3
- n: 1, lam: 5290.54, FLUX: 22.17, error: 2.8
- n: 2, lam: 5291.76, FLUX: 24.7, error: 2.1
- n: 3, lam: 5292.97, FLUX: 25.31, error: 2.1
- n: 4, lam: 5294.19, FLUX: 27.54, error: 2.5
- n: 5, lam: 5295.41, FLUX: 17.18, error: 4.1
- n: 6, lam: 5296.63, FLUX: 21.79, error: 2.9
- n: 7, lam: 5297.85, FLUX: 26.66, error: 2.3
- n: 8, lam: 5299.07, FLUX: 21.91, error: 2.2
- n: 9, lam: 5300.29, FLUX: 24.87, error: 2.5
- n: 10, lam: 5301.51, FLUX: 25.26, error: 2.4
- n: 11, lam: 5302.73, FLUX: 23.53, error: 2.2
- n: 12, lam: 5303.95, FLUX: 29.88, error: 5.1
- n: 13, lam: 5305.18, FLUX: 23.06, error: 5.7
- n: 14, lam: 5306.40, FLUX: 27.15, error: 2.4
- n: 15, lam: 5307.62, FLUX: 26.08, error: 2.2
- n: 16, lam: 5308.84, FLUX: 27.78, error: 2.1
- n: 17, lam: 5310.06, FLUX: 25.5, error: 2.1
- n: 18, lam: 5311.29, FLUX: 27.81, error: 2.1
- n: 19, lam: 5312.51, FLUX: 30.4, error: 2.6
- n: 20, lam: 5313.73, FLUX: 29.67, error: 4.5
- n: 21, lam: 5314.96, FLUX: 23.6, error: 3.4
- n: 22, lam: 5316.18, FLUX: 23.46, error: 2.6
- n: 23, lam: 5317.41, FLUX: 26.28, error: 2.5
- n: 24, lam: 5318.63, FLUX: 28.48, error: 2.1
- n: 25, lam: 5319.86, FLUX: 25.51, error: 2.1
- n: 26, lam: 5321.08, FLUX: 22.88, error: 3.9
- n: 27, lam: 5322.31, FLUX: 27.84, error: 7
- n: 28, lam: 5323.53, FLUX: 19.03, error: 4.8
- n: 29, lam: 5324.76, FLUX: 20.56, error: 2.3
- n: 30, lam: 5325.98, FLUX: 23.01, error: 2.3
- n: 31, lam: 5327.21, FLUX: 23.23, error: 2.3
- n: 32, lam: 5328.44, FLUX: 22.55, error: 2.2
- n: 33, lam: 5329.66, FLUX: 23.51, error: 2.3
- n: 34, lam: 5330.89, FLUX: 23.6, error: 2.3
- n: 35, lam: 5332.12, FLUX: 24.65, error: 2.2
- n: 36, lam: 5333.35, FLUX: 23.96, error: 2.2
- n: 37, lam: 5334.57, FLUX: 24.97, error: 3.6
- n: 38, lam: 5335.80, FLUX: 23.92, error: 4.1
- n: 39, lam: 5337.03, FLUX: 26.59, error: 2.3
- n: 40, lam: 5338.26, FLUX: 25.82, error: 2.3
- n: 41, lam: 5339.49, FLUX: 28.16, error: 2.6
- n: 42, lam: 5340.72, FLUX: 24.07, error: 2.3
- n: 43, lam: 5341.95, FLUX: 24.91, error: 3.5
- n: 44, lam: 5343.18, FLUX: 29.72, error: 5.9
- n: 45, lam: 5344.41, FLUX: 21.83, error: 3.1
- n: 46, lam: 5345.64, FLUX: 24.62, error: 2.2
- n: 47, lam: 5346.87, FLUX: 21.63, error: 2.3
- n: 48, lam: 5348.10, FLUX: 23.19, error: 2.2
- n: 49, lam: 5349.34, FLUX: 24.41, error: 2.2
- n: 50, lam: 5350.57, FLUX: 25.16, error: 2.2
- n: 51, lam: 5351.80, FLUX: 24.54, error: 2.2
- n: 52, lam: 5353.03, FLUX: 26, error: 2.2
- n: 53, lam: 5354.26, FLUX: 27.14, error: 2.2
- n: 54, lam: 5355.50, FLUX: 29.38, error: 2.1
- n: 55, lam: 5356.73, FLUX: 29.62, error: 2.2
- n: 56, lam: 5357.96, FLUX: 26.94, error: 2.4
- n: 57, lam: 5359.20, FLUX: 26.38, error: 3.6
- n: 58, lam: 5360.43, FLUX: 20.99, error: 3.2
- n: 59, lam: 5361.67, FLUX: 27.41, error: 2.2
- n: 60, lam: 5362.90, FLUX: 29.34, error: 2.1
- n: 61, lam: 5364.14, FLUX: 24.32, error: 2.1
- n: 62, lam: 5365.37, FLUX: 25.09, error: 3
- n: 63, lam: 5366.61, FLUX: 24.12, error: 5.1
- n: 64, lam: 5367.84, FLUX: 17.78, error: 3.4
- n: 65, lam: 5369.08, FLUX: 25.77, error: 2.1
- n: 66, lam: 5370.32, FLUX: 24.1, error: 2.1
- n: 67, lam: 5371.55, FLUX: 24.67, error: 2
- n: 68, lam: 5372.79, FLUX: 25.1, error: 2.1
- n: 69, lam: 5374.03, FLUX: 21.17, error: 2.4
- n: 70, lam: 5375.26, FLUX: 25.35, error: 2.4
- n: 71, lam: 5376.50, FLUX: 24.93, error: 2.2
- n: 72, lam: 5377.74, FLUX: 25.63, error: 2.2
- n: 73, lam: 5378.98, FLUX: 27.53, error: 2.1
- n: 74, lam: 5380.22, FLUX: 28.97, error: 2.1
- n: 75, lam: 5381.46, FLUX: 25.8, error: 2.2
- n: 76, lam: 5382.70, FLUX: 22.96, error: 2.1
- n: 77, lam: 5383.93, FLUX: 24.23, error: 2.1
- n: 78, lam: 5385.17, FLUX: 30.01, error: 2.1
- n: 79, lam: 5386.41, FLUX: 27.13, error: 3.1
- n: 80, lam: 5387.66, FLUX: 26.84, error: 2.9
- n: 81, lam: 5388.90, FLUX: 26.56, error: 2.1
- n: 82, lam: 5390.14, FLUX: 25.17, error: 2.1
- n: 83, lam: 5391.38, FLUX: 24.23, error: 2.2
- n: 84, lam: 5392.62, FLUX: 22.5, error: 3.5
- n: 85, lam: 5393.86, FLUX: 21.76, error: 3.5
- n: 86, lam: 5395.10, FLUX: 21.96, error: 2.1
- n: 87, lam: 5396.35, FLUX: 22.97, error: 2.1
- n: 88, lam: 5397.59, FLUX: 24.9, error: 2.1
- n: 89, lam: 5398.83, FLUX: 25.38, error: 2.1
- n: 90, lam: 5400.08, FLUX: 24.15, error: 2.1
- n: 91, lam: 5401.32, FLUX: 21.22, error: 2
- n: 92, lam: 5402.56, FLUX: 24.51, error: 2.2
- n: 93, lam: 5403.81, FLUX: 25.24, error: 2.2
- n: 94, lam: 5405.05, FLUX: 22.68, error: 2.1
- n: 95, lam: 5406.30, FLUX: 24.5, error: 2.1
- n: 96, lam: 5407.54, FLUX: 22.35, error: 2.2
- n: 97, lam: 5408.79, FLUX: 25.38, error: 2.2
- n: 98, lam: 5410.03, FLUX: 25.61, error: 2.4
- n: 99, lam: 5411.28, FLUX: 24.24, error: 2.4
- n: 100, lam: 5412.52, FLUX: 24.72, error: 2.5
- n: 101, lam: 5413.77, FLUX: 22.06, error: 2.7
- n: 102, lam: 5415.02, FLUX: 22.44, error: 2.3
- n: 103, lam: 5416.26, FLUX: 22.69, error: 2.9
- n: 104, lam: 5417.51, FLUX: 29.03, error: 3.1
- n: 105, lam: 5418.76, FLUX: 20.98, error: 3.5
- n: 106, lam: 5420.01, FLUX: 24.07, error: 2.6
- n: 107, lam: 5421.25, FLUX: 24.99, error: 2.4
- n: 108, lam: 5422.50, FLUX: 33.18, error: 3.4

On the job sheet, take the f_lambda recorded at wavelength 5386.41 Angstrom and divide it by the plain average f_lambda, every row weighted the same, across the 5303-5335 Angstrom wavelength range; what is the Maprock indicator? 1.08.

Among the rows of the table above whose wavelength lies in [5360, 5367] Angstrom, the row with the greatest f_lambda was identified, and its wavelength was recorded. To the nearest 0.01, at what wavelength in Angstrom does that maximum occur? 5362.90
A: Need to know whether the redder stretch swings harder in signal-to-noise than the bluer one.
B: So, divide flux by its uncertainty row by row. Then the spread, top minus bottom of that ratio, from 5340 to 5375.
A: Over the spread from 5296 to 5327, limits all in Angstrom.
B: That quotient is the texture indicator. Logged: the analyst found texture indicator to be 0.96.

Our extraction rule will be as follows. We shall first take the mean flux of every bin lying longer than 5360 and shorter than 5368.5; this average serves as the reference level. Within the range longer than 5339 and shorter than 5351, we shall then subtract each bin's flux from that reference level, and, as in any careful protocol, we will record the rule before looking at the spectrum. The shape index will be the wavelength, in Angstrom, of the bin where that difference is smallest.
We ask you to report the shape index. 5343.18 Angstrom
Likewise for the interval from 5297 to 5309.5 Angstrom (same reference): 5303.95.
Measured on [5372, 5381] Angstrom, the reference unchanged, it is 5380.22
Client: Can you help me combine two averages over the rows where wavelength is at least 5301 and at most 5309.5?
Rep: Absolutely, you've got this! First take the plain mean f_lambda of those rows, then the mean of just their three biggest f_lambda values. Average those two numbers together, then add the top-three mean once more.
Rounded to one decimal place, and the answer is 55.5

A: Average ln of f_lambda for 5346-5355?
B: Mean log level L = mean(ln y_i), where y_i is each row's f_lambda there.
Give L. 3.20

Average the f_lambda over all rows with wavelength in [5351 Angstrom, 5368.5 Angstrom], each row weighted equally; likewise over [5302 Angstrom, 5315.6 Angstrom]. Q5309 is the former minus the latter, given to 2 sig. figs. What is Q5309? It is -1.1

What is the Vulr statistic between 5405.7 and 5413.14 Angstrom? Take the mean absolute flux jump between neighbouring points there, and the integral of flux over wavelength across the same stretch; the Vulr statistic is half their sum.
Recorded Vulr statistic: 92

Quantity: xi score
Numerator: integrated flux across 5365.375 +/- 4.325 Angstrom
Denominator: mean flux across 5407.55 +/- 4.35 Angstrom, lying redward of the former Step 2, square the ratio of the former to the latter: 78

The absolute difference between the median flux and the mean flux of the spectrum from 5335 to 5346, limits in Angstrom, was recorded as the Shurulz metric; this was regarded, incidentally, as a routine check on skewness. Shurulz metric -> 0.61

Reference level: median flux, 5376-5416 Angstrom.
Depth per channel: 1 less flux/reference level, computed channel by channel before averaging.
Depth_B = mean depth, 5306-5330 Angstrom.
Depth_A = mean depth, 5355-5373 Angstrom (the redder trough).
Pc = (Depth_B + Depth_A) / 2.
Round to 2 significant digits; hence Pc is -0.028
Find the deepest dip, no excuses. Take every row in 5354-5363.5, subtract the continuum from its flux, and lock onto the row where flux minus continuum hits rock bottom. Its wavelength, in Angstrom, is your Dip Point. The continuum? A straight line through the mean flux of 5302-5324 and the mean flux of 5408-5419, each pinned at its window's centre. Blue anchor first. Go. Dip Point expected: 5360.43 Angstrom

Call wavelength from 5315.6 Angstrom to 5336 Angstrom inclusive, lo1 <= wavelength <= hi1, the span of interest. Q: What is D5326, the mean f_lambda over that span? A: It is 24.0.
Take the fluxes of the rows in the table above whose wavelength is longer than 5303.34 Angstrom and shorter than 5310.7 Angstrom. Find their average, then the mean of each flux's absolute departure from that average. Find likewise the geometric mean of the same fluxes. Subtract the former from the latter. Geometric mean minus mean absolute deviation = 24.8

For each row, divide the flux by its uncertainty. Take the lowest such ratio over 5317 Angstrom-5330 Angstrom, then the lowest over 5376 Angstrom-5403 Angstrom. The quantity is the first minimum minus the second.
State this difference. -2.3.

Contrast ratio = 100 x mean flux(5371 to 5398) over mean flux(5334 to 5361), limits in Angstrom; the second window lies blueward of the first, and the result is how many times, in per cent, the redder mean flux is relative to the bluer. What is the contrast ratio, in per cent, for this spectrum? 98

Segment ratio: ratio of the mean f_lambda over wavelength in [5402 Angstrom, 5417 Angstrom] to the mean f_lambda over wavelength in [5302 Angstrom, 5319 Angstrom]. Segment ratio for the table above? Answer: 0.90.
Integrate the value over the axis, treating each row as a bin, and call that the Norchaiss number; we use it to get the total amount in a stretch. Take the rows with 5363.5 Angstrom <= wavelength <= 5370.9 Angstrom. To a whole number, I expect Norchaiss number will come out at 174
